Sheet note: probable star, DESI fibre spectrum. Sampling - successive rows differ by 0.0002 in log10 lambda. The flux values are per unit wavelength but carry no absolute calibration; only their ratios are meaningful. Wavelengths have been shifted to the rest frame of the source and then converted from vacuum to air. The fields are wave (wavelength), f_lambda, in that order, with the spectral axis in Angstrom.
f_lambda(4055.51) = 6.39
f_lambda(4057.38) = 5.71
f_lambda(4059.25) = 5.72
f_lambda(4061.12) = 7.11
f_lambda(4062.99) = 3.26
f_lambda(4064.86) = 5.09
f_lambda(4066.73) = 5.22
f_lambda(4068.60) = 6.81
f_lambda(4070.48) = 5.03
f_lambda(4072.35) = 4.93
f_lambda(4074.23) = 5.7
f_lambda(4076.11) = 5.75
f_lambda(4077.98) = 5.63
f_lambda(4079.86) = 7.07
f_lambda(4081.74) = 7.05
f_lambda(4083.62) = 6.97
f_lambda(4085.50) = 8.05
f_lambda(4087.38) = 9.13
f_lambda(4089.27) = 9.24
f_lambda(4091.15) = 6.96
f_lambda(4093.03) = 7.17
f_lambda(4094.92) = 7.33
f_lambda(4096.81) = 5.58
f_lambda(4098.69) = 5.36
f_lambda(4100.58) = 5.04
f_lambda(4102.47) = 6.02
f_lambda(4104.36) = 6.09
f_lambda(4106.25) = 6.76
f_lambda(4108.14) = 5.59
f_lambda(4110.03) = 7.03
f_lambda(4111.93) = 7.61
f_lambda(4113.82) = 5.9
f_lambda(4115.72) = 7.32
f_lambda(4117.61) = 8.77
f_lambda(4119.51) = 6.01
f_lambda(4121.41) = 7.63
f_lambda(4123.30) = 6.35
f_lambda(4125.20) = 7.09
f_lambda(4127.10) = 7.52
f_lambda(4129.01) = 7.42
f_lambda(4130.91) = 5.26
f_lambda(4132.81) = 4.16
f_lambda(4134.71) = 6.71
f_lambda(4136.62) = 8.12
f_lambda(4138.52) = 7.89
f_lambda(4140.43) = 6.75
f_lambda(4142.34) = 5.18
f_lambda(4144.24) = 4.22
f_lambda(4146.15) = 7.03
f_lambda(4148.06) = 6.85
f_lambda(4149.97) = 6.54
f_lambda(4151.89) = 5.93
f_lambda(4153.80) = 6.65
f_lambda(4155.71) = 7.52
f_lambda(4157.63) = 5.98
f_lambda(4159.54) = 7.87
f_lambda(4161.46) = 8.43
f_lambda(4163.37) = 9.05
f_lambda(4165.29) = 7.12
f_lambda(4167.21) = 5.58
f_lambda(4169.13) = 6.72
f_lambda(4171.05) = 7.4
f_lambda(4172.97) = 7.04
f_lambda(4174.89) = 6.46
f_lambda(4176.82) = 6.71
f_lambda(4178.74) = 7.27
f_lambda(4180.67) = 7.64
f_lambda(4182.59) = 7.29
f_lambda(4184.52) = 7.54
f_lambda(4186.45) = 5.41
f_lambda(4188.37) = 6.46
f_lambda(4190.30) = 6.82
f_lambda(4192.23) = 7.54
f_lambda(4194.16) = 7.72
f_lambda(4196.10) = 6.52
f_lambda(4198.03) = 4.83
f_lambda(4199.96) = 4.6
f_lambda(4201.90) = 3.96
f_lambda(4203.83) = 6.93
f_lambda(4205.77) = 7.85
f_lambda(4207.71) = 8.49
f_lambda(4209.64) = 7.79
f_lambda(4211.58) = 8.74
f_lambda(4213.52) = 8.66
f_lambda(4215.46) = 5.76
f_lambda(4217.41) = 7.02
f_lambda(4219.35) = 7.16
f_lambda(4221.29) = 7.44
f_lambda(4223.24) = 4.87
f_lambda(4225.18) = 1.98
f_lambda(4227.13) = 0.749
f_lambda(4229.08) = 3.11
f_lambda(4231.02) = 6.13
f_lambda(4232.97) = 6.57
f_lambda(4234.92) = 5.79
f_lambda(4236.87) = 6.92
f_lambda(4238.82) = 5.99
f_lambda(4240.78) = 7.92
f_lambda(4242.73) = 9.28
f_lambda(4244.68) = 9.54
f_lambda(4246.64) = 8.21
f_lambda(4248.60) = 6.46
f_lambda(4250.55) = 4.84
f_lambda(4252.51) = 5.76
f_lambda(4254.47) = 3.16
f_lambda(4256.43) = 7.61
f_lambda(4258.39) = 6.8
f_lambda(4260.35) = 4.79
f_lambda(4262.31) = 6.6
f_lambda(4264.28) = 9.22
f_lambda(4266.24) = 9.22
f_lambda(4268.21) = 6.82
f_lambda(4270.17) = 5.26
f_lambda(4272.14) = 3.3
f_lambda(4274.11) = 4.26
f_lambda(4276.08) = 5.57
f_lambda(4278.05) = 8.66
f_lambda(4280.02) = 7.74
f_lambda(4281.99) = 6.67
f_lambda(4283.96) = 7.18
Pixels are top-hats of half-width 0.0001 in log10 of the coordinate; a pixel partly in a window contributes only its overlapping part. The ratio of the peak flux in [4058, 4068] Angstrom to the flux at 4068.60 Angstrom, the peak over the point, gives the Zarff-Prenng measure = 1.04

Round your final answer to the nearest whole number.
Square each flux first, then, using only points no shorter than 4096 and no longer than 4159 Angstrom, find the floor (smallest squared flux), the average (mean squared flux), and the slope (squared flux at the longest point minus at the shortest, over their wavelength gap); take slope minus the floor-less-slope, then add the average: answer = 26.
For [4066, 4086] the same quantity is 19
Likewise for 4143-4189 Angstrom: 31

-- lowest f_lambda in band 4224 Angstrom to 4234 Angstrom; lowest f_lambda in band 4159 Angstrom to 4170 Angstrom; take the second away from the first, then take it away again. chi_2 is -10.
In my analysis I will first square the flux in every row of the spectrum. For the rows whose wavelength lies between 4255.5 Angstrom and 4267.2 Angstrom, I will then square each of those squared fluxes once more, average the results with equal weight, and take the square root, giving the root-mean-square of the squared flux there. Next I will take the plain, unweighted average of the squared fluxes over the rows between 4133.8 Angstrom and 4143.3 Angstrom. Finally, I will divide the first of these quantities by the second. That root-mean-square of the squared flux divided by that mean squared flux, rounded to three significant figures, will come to 1.24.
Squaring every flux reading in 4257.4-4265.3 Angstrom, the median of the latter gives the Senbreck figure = 45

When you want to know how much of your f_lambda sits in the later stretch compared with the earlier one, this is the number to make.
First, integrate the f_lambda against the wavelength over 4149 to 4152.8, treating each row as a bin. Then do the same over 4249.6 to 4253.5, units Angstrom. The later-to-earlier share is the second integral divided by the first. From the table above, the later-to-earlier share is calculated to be 0.87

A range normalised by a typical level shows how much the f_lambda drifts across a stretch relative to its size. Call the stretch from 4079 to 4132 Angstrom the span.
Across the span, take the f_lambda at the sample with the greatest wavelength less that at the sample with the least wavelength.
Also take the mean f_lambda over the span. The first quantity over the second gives -0.26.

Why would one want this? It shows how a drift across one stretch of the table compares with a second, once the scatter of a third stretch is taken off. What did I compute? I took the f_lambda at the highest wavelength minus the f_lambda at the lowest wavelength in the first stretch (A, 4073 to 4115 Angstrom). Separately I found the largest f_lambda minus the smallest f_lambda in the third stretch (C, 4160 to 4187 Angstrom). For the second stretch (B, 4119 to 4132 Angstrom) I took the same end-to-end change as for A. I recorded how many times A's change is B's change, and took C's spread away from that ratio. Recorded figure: -3.9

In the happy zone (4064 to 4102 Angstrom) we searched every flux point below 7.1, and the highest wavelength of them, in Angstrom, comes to 4100.58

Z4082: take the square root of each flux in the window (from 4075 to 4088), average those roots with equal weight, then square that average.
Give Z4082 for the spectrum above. 7.0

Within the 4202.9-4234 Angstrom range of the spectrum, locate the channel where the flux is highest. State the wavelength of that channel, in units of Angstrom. 4211.58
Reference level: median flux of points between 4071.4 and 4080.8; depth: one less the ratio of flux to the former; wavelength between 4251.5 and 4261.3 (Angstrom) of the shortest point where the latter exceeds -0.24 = 4252.51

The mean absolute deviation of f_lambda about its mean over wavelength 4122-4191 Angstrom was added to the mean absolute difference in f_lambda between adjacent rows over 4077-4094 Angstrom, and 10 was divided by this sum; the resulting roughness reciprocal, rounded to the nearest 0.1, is 6.4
